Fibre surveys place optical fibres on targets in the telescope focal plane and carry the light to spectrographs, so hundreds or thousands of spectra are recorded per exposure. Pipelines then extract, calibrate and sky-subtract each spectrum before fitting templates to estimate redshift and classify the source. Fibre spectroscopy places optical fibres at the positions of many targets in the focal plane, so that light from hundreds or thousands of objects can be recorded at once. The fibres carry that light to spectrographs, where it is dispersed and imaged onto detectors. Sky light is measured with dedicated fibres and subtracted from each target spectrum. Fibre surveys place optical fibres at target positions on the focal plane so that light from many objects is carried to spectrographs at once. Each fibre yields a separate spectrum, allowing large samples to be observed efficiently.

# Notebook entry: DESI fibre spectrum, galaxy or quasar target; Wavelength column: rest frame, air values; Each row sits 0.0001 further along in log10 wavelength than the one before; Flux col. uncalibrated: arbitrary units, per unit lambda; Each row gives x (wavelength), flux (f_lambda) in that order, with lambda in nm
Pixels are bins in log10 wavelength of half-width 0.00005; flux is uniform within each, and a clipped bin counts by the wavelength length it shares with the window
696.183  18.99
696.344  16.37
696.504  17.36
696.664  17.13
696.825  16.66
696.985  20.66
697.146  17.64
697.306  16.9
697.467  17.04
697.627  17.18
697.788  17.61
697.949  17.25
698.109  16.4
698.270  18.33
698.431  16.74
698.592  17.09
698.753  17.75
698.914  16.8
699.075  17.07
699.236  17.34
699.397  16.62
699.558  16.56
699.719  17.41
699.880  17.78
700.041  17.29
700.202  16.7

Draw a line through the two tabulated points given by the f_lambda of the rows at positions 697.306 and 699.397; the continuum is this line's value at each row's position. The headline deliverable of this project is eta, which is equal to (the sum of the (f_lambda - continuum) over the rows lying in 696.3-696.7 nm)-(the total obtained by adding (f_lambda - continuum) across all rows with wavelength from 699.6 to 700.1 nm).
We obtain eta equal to -3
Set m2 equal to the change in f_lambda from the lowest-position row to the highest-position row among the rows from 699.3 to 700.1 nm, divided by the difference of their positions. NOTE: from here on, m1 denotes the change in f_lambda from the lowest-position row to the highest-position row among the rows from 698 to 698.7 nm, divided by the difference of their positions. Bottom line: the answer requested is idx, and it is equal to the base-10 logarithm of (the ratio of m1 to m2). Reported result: 0.14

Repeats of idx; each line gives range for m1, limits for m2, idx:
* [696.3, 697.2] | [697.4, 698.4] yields -0.01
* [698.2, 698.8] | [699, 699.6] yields 0.06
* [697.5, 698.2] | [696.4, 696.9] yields -0.13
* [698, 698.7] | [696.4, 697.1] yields -0.68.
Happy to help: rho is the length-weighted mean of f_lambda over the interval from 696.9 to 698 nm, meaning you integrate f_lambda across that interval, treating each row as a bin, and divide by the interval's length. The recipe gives 17.8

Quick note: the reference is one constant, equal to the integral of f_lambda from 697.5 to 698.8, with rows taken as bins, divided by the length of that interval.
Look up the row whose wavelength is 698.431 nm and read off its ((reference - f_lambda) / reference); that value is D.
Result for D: 0.03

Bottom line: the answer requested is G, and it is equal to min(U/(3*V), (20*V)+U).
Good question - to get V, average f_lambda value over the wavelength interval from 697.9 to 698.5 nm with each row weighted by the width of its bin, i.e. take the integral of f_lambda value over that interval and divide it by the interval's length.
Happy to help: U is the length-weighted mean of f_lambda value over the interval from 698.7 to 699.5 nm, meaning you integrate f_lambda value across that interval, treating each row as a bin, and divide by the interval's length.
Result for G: 0.331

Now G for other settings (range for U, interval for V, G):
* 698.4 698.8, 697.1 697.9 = 0.332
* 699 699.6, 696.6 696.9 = 0.335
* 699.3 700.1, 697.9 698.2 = 0.339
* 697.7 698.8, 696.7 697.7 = 0.326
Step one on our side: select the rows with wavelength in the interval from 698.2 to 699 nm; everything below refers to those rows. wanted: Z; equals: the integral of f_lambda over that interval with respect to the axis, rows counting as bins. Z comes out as 13.9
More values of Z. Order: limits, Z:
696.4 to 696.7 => 5.2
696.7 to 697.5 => 14.2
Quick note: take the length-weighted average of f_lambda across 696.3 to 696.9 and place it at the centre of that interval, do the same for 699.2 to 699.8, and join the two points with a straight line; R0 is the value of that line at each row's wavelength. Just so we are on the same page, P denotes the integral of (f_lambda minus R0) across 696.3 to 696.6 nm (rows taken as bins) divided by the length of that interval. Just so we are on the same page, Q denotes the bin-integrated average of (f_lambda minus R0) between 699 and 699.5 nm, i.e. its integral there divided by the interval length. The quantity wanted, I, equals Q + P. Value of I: 0.1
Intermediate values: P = 0.0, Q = 0.03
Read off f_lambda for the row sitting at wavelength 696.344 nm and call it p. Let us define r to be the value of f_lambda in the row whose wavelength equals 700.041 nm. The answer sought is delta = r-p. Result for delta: 0.9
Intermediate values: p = 16.37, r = 17.29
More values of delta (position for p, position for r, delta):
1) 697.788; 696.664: -0.5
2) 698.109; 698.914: 0.4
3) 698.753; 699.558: -1.2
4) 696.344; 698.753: 1.4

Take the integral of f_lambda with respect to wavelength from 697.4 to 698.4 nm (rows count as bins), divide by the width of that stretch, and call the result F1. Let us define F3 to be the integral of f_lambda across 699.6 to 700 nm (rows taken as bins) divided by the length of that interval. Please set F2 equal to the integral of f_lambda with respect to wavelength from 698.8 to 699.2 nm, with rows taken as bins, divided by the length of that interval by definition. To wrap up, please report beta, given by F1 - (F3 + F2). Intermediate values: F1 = 17.3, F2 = 17.0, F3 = 17.5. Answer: -17.2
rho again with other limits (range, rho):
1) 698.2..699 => 17.3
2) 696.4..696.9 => 17.0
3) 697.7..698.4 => 17.3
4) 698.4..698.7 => 17.0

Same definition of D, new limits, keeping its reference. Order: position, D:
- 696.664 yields 0.01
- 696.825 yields 0.04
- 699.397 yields 0.04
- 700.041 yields 0.00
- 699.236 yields 0.00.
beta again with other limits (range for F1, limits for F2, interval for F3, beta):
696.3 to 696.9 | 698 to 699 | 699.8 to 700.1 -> -17.8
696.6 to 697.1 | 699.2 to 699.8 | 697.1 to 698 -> -16.1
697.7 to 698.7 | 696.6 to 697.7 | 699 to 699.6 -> -17.3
